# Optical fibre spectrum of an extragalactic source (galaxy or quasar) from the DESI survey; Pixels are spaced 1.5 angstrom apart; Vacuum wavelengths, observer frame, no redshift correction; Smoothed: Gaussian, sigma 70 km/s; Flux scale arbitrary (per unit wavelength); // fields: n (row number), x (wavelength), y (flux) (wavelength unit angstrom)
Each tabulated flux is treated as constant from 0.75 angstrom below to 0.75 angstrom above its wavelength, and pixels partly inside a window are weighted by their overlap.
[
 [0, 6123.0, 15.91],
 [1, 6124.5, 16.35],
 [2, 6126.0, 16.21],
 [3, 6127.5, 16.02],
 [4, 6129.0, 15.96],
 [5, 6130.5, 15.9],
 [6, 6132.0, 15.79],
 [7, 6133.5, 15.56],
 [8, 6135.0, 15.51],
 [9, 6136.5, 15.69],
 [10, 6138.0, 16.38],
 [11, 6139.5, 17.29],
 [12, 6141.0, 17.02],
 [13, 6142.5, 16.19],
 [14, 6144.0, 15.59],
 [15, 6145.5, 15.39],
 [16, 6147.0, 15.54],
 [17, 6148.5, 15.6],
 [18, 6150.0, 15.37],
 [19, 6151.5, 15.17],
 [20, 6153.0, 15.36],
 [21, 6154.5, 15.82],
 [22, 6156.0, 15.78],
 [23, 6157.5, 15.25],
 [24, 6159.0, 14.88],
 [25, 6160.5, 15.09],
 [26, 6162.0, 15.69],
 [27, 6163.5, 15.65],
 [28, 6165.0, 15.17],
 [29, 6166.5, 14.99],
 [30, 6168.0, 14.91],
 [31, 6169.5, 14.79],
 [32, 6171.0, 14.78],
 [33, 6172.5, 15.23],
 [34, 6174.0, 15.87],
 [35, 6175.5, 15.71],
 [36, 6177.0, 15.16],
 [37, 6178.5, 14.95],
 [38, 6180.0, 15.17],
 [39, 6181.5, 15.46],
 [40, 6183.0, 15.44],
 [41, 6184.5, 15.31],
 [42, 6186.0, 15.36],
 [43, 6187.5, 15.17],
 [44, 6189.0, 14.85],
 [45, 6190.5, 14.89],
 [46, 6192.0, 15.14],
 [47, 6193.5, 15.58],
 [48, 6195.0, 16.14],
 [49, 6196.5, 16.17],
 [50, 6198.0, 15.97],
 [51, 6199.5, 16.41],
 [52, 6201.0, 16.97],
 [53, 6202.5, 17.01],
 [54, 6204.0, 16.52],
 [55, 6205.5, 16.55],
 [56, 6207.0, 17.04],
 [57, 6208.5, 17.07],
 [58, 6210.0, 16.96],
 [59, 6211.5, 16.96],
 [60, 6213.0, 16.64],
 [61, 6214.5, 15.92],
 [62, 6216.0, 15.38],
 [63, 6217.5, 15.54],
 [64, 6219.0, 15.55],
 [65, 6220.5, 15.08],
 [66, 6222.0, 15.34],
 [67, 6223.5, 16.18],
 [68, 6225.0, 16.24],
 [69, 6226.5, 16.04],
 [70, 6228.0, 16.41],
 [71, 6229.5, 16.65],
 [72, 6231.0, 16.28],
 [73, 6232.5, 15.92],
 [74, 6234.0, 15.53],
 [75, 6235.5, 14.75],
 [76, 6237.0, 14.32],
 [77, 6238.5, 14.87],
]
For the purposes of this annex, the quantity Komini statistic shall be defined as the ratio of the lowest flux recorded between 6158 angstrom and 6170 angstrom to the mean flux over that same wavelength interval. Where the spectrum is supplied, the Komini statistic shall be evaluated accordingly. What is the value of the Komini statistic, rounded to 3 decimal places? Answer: 0.976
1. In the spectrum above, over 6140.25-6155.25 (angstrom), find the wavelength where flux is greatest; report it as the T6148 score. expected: 6141.0 angstrom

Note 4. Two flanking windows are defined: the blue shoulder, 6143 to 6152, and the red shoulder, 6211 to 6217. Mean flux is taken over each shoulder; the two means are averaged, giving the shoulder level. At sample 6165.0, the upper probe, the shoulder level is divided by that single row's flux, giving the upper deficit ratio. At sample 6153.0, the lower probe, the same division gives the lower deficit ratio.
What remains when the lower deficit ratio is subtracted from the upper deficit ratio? 0.013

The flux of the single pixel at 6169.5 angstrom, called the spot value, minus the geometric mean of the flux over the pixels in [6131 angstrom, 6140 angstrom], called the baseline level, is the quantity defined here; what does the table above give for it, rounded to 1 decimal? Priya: -1.2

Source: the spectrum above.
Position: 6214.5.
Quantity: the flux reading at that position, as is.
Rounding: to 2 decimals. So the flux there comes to 15.92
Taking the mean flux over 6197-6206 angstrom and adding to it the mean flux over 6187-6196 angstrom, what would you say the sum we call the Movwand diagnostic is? 31.9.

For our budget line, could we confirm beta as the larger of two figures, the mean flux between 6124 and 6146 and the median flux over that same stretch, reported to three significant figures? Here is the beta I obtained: 16.1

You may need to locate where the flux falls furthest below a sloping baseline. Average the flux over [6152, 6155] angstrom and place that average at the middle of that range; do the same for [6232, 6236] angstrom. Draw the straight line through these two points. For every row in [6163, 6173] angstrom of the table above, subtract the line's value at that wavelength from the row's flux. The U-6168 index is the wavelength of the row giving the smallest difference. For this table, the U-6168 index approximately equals 6171.0 angstrom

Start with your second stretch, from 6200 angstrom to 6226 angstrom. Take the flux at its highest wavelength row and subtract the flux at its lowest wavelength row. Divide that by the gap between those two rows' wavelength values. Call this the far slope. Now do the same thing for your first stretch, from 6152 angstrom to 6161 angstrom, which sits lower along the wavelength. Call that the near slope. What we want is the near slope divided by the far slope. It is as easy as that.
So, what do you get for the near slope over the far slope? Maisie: 1.2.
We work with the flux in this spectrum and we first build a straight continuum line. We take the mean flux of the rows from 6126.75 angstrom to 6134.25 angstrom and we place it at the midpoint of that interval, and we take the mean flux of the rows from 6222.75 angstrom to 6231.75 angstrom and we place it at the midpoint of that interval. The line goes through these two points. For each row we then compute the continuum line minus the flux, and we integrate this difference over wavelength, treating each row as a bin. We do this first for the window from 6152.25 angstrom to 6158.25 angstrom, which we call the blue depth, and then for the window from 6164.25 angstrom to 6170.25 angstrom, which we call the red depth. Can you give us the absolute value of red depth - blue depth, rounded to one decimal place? 3.9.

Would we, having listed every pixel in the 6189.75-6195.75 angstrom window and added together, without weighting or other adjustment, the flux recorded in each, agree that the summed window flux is 62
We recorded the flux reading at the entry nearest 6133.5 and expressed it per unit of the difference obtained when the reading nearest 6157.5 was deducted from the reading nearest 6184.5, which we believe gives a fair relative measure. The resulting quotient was 259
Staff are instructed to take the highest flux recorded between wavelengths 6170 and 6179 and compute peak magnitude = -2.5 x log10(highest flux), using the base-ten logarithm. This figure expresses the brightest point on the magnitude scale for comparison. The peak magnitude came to -3.00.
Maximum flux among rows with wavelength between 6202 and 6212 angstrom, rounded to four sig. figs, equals 17.07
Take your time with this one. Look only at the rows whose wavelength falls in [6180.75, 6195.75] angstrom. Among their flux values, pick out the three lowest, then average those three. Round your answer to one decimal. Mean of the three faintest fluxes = 15.0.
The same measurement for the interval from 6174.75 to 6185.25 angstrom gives 15.1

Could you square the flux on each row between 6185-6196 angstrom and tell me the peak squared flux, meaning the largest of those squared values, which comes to 260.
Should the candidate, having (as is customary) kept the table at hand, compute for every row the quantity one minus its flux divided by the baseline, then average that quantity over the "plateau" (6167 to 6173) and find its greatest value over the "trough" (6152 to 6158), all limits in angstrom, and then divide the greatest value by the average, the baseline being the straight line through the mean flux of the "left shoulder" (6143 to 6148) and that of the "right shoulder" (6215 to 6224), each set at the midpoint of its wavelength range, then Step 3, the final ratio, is 0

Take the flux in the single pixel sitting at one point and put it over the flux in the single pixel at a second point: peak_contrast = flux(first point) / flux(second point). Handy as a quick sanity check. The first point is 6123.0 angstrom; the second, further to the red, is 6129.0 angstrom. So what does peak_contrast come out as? 1.00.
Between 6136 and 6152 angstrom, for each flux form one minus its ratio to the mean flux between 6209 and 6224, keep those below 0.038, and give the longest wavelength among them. 6150.0 angstrom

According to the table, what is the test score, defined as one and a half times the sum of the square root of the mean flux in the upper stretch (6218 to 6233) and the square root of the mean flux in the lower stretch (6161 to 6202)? 11.9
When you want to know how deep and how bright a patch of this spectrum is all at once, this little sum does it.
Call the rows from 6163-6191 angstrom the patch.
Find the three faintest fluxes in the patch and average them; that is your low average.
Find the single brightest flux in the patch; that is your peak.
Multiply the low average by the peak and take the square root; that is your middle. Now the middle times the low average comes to 227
